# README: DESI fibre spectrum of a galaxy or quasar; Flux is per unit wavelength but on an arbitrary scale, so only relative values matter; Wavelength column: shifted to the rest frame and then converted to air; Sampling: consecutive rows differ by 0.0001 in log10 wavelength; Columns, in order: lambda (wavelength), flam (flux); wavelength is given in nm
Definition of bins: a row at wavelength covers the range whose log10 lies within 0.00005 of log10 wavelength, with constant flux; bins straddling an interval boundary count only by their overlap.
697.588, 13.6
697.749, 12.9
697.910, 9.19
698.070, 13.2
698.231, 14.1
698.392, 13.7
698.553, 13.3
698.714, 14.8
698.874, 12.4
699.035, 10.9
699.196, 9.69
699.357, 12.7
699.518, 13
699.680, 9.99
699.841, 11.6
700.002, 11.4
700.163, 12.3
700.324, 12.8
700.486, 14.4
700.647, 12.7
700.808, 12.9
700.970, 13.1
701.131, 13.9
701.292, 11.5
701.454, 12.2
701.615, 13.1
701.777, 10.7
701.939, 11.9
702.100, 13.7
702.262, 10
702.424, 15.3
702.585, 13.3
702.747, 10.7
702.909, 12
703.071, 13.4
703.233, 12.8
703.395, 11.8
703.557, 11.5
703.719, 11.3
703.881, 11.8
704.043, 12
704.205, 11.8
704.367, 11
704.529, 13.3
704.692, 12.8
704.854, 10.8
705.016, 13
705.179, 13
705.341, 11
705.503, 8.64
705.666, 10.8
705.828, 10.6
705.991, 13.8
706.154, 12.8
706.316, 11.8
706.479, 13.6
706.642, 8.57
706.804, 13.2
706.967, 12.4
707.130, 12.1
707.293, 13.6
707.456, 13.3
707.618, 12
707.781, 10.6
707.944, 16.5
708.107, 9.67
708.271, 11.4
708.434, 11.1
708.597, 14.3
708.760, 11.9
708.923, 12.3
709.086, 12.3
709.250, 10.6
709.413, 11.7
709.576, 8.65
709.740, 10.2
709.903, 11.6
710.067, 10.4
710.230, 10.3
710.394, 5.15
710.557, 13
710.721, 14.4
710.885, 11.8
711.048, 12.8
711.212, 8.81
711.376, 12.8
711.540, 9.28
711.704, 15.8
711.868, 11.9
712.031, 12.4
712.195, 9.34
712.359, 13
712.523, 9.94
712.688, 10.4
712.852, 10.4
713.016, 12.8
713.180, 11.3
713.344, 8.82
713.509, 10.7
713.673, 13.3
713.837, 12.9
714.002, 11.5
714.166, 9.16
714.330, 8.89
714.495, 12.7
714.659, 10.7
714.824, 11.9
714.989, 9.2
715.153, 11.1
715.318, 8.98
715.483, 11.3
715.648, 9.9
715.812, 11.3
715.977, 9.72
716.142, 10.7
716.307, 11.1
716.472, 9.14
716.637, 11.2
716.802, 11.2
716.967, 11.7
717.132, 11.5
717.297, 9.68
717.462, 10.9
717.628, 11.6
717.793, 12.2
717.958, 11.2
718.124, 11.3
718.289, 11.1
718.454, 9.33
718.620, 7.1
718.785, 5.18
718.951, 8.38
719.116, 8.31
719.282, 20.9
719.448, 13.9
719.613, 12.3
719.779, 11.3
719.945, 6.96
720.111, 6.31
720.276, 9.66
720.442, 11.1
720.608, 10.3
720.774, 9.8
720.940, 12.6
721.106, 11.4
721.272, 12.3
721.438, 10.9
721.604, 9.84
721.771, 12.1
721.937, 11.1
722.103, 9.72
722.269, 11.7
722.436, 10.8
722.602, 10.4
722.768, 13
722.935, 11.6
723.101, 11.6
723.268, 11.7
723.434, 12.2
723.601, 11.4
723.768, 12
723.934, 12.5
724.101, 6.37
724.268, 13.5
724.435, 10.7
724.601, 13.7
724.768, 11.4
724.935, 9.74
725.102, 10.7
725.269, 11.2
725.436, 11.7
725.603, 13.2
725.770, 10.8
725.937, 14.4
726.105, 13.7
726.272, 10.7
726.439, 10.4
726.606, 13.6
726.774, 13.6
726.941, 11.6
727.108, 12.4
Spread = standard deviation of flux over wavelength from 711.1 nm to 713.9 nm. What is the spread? 1.9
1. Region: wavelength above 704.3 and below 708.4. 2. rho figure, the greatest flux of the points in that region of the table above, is 16.5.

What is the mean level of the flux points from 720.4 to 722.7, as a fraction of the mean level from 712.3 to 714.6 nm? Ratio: 0.99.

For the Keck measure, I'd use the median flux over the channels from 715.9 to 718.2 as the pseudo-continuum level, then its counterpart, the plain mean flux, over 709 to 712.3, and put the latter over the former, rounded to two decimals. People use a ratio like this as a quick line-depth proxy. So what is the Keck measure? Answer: 1.00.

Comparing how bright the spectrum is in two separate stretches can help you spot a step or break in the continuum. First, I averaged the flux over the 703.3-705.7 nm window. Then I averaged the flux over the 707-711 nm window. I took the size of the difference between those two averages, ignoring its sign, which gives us 0.02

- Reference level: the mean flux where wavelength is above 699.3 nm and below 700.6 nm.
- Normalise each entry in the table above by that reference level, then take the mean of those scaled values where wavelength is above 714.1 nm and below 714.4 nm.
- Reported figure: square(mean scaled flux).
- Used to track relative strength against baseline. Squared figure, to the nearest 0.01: 0.54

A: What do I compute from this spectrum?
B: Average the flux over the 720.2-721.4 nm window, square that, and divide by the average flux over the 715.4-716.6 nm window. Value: 11.6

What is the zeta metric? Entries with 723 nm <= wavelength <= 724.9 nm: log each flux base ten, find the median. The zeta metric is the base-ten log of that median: 0.029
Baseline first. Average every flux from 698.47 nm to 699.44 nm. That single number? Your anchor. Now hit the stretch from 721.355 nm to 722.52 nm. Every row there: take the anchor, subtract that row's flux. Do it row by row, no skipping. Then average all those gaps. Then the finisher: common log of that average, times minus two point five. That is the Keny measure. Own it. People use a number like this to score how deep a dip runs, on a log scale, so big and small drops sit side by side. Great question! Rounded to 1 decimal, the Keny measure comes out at -0.4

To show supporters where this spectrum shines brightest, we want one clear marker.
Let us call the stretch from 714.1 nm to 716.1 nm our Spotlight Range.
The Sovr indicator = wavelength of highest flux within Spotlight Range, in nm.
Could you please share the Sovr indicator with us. 714.495 nm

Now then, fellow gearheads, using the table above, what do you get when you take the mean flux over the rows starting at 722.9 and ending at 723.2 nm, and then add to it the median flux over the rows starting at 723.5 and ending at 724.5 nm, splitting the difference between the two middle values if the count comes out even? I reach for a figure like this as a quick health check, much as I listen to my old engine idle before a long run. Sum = 23.3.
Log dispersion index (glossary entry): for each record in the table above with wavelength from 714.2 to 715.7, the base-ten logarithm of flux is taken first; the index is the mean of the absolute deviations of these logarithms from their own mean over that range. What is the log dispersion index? 0.047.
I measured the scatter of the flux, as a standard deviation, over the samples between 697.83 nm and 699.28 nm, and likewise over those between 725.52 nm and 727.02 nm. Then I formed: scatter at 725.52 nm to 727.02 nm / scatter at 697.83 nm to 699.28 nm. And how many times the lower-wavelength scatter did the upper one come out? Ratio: 0.78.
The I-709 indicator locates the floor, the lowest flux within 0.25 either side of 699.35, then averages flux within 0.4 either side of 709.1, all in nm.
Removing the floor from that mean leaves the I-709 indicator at 2.1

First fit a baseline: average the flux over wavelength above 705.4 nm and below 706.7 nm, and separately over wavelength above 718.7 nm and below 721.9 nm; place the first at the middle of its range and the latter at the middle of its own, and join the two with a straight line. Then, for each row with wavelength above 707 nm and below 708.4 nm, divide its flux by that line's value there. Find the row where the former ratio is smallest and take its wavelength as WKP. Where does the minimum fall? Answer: 708.107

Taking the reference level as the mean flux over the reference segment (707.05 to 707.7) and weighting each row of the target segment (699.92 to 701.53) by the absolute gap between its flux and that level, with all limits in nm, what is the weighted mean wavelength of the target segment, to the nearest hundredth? 700.73 nm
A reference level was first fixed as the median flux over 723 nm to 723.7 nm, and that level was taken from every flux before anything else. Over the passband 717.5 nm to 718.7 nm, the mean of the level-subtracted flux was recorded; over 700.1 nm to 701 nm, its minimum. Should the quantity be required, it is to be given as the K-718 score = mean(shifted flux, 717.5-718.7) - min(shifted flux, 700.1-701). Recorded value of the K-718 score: -2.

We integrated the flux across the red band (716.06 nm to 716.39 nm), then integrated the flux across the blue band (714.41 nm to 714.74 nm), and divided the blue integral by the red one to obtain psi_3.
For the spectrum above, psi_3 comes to 1.07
